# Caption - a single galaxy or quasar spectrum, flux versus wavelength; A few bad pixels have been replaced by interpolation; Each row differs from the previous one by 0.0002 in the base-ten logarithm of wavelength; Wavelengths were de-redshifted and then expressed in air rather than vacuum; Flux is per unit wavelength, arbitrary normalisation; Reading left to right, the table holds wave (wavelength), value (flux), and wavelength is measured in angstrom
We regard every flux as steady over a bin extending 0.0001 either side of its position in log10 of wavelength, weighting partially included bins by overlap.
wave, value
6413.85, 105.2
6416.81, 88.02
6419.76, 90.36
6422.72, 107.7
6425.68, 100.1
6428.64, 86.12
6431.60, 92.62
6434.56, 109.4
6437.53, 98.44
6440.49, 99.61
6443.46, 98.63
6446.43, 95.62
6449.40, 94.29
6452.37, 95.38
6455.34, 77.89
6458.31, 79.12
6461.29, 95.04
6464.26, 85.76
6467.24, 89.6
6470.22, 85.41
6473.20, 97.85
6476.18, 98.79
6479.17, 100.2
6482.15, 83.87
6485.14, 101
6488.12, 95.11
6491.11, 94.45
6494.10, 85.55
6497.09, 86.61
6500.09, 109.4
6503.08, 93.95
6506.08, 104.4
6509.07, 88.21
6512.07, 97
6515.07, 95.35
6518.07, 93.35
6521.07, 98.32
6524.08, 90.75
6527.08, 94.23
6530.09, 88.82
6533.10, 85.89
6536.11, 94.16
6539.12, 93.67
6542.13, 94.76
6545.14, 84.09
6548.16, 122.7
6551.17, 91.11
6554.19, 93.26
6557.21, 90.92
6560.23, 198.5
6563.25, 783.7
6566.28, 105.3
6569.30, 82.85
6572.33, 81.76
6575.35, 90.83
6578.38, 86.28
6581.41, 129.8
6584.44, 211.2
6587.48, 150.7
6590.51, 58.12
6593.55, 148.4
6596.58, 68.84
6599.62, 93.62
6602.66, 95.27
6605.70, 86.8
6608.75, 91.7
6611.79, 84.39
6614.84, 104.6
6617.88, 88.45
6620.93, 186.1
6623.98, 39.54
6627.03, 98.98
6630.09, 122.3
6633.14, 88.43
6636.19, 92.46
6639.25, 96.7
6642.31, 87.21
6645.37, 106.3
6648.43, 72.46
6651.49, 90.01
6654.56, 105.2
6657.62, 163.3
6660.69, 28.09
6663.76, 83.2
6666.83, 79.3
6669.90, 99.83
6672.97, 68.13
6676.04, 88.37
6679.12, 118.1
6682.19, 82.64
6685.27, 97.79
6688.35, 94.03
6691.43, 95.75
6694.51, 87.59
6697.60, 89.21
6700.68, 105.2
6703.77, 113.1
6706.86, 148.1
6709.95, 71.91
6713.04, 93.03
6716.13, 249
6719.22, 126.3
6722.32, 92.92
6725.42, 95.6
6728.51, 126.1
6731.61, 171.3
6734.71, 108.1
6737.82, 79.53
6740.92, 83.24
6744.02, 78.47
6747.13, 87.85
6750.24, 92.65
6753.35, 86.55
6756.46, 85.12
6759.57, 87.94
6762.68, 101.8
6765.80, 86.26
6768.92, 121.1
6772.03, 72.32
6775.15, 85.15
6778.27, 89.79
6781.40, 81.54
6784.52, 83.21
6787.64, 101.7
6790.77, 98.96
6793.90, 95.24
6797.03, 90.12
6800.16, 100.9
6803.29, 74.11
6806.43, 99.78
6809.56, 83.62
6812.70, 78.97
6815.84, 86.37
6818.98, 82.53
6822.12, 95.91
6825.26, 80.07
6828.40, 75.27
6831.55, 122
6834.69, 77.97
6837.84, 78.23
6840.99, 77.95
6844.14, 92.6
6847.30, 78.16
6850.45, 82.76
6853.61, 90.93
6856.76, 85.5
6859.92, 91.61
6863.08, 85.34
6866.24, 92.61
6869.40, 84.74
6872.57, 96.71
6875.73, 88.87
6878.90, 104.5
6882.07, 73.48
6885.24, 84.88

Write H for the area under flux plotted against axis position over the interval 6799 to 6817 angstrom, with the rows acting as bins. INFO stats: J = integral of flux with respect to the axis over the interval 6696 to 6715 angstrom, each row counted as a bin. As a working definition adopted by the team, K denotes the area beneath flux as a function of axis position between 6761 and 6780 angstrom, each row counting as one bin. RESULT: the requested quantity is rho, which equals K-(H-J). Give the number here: 2218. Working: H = 1566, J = 2024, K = 1759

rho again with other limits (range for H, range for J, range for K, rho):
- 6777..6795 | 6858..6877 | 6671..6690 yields 1802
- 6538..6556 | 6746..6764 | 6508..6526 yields 1577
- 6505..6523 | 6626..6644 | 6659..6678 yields 1481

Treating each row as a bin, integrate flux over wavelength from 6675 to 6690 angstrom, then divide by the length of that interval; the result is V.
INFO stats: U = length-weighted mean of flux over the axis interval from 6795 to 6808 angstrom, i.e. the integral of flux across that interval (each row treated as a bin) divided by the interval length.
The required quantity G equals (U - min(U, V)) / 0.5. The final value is 0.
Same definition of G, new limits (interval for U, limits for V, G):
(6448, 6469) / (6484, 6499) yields 0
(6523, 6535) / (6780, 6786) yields 15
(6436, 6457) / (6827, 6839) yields 11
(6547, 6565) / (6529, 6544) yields 278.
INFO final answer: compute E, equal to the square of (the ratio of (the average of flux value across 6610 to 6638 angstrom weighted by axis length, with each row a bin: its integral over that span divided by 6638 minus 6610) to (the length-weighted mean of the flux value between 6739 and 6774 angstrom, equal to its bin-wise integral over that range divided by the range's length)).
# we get 1.3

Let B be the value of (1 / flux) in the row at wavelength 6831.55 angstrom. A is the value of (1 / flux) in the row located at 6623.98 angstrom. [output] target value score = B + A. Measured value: 0.033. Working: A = 0.0253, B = 0.008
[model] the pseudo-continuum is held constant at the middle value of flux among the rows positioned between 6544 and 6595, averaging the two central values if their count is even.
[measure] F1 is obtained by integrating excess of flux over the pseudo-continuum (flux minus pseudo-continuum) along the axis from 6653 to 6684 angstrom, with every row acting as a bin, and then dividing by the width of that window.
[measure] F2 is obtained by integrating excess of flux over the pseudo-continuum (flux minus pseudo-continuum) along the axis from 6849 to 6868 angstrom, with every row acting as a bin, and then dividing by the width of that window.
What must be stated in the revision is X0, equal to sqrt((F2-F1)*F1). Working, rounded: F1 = -1.6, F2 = -5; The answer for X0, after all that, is 2.4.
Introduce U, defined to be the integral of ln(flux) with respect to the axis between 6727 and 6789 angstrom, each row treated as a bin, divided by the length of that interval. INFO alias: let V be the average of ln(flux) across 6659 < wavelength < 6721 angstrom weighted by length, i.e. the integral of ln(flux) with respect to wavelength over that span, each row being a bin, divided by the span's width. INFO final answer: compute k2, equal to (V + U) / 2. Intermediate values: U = 4.54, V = 4.54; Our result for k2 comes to 4.54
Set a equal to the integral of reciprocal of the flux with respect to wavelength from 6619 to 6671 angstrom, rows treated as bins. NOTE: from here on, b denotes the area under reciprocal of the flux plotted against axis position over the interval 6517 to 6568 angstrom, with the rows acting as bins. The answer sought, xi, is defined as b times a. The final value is 0.324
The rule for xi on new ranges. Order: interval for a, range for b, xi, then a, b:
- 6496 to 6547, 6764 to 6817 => 0.326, 0.55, 0.60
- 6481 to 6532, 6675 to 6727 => 0.280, 0.54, 0.52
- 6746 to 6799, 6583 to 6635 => 0.336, 0.59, 0.57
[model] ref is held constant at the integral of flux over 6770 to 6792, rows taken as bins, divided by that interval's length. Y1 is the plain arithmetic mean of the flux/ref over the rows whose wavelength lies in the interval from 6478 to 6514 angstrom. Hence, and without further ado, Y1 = 1.08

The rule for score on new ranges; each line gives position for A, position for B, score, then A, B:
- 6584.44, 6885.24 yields 0.017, 0.0047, 0.012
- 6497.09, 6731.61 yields 0.017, 0.0115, 0.006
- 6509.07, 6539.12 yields 0.022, 0.0113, 0.011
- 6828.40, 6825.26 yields 0.026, 0.0133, 0.012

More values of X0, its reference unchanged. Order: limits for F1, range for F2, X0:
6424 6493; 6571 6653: 1.8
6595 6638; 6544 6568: 16.4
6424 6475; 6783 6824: 0.7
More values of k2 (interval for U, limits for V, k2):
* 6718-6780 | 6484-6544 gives 4.55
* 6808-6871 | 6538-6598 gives 4.60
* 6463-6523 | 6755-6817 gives 4.52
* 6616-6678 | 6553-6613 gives 4.60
